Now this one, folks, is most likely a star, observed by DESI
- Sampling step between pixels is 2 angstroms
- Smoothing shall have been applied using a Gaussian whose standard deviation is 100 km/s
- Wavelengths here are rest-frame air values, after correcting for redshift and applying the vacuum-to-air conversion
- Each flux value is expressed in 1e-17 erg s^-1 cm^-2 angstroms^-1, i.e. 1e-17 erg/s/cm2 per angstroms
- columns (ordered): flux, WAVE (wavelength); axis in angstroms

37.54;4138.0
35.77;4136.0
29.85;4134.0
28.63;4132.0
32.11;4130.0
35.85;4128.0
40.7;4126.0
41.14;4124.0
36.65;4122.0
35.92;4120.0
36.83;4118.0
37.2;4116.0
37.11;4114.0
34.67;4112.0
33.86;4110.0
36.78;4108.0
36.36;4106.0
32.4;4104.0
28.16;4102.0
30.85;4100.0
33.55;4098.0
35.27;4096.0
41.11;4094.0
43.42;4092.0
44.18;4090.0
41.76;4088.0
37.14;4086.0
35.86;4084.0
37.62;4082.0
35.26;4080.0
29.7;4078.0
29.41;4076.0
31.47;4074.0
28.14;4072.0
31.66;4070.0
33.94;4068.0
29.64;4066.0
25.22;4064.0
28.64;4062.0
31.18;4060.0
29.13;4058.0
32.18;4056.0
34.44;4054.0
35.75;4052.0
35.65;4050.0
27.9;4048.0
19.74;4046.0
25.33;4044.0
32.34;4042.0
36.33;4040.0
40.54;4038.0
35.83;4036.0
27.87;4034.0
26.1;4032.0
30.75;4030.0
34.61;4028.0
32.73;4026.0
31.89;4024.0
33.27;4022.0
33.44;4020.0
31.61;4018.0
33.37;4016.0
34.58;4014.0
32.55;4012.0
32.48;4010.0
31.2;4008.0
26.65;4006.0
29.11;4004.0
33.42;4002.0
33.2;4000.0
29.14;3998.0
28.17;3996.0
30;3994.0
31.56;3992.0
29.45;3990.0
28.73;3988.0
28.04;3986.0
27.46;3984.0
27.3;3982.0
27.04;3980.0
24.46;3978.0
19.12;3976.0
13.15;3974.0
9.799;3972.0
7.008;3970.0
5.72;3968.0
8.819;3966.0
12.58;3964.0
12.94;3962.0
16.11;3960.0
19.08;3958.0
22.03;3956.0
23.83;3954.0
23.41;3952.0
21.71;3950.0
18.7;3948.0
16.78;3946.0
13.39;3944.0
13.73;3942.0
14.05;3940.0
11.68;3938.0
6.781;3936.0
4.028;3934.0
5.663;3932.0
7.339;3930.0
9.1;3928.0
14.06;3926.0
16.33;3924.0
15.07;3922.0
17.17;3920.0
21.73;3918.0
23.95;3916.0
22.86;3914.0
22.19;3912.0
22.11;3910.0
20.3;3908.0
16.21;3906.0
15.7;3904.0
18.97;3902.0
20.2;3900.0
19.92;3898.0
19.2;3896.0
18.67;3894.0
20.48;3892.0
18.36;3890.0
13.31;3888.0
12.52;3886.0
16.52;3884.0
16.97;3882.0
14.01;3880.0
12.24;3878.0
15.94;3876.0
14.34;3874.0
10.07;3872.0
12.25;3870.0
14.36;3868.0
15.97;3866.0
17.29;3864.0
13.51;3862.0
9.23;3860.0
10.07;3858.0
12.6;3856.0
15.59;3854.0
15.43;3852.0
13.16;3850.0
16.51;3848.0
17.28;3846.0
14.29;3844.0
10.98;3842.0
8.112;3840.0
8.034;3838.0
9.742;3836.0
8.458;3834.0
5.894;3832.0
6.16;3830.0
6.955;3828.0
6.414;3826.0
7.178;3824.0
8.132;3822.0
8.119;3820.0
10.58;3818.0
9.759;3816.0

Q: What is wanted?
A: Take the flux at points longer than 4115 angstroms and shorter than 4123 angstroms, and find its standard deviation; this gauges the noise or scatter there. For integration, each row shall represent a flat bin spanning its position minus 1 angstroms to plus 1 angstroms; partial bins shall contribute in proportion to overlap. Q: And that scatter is 0.5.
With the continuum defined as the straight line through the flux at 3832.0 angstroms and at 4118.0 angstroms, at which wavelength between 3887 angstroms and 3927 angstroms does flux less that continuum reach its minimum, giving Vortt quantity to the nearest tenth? 3926.0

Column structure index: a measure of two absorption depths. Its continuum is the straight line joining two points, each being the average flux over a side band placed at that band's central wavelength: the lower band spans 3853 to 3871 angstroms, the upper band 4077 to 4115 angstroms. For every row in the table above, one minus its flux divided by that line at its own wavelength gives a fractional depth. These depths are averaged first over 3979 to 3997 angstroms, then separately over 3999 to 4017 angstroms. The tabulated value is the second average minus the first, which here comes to -0.04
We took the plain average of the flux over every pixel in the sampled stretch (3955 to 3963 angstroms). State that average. 18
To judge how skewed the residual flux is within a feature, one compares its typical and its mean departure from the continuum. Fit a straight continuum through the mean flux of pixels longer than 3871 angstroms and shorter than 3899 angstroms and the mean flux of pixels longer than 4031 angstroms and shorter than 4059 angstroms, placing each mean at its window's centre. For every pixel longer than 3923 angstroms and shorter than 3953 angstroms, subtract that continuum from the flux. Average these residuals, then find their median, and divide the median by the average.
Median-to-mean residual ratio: 0.97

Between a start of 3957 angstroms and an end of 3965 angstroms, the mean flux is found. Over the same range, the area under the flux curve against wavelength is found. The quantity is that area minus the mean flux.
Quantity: 106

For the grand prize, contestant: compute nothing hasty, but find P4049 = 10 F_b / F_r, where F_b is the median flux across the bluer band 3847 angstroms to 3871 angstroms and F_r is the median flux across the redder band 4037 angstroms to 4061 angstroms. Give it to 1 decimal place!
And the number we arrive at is 4.3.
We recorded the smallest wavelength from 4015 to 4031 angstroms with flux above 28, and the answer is 4016.0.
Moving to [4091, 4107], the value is 4092.0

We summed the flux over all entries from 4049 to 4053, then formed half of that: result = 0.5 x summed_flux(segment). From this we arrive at 36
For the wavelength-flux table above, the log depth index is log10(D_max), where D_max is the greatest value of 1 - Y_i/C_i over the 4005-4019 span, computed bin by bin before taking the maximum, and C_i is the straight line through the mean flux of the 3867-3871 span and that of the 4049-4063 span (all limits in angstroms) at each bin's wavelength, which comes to -1.6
